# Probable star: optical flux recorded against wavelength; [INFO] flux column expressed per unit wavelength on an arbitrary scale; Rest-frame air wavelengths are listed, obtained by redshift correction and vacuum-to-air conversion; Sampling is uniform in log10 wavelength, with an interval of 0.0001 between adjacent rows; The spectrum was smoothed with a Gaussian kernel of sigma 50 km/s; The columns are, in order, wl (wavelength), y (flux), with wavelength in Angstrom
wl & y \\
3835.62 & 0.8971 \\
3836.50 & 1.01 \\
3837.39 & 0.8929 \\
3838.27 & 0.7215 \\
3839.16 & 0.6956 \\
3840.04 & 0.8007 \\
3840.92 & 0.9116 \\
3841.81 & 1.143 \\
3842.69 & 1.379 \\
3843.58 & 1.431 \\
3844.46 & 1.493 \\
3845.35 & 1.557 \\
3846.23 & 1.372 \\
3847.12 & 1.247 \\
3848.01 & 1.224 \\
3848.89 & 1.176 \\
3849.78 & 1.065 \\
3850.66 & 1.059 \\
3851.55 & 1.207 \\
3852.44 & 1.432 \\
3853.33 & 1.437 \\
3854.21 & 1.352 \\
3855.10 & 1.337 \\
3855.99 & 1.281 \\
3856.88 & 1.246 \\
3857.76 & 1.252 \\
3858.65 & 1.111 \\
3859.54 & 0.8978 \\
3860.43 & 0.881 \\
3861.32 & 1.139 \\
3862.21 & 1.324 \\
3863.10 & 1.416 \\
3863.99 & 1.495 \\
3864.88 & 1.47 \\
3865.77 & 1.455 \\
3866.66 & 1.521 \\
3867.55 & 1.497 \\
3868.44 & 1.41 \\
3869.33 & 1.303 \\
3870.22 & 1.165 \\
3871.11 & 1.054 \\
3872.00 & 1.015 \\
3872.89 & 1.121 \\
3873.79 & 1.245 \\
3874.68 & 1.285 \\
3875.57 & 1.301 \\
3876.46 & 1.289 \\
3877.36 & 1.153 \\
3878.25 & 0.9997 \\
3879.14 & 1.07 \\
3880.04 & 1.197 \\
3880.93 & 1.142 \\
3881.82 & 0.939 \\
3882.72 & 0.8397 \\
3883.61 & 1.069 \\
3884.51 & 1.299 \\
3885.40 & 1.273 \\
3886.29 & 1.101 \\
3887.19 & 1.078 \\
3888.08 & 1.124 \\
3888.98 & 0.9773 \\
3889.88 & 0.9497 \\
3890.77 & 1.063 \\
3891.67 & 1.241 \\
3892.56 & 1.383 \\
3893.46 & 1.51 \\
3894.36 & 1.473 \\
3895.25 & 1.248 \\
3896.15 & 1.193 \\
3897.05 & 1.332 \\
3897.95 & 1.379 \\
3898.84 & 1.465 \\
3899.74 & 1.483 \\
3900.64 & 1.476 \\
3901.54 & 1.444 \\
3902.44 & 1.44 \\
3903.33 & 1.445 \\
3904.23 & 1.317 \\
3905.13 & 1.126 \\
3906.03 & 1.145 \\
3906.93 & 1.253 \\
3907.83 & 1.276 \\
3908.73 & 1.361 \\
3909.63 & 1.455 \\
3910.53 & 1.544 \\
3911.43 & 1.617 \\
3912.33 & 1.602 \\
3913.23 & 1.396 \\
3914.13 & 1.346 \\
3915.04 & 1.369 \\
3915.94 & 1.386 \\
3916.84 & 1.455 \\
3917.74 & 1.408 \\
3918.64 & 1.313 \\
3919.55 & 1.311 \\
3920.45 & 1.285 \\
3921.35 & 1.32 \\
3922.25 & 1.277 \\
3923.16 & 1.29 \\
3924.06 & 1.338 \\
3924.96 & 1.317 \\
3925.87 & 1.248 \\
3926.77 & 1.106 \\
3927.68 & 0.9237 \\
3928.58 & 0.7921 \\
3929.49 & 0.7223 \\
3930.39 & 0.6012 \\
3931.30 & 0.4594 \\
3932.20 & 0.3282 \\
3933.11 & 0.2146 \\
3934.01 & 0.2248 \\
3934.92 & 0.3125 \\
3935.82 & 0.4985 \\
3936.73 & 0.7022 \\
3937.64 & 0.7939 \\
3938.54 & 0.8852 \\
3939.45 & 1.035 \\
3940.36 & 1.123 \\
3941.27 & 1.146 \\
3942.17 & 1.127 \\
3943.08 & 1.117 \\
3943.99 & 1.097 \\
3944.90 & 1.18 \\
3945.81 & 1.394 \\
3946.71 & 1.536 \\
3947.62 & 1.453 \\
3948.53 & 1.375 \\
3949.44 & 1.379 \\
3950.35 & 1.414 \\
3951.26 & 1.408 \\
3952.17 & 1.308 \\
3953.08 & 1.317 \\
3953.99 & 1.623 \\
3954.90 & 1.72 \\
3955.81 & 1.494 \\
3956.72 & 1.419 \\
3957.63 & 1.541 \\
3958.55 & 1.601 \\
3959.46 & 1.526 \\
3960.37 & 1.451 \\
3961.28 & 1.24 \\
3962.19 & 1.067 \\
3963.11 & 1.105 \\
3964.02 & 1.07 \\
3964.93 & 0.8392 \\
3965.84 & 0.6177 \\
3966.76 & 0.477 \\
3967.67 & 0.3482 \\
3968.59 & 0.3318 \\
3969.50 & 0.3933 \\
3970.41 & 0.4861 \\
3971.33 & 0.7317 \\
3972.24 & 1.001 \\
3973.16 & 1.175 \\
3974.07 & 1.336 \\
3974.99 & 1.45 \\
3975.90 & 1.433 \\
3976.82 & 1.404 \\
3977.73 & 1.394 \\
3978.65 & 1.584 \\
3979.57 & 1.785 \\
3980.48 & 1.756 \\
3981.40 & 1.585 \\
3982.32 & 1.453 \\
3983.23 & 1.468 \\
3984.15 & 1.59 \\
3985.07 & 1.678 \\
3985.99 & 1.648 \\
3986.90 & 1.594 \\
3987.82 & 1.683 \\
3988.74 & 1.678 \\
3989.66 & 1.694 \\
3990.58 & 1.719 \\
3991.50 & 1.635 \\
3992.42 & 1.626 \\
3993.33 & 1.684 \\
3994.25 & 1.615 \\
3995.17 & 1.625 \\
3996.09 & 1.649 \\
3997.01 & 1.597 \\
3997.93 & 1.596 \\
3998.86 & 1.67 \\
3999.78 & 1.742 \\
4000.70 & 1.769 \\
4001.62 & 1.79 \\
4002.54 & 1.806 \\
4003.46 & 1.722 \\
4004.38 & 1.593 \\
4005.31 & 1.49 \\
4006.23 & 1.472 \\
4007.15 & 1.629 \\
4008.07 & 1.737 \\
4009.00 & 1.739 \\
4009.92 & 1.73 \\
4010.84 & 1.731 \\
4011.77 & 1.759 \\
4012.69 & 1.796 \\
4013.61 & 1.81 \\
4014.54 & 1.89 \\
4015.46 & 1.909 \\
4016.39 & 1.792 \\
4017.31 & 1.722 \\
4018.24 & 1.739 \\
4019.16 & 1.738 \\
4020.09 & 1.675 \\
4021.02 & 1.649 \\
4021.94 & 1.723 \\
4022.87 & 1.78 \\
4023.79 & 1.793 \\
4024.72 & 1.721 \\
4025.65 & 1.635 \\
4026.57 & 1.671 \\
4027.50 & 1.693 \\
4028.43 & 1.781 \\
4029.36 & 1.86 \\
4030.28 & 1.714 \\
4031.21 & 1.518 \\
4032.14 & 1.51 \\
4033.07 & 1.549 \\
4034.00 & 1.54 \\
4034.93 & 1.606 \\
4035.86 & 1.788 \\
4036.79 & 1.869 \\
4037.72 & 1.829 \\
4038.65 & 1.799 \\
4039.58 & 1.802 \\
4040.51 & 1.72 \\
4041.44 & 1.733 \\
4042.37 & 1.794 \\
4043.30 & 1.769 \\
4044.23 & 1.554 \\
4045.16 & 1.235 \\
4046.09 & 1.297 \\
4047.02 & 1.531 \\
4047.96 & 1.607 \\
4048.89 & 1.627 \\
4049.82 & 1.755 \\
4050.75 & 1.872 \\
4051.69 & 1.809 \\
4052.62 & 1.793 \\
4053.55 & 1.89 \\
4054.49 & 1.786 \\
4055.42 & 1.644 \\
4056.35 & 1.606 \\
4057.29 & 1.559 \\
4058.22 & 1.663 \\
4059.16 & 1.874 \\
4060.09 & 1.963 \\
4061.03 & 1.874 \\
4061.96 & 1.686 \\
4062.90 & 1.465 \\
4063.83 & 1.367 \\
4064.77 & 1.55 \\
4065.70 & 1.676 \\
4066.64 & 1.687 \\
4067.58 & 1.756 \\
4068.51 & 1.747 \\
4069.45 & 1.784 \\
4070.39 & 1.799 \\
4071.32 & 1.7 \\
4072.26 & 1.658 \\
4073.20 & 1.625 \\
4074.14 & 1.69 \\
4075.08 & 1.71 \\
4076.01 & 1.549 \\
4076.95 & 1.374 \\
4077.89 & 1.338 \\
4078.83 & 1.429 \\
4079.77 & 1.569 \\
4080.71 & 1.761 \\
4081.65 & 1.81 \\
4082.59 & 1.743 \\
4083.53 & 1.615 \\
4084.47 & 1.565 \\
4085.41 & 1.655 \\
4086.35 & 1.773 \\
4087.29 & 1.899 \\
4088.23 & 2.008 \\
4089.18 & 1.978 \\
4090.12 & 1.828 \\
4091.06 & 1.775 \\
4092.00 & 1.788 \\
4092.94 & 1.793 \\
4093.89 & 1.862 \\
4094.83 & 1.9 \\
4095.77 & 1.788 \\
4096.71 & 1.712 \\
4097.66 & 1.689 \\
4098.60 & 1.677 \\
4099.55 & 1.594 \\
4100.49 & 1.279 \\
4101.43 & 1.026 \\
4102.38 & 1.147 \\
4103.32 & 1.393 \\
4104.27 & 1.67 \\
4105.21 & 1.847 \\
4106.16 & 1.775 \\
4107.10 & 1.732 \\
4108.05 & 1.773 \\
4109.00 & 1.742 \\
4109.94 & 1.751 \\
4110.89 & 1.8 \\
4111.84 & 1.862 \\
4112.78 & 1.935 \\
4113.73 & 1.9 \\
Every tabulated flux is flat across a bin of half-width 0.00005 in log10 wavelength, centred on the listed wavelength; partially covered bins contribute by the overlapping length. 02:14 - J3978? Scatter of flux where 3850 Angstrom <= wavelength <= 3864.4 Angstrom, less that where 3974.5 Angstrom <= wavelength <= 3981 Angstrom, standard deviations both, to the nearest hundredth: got 0.02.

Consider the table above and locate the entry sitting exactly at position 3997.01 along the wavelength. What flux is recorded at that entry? 1.597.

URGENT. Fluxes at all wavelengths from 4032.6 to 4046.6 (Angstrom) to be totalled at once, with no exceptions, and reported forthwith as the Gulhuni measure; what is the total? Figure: 25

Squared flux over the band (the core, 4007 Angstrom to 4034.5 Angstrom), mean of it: 3.0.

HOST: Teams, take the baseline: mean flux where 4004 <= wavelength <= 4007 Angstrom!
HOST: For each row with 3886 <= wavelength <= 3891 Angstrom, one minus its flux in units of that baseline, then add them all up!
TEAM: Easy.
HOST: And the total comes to 1.9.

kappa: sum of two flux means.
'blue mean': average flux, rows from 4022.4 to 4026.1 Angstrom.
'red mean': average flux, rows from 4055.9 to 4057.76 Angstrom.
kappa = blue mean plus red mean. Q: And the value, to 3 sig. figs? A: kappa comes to 3.31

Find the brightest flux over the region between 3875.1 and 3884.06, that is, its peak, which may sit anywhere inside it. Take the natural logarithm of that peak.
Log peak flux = 0.26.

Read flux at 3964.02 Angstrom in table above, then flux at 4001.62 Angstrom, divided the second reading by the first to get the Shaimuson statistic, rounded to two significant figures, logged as 1.7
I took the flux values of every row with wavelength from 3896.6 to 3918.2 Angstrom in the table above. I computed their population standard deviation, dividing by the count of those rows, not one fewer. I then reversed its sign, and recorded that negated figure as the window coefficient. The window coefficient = -0.118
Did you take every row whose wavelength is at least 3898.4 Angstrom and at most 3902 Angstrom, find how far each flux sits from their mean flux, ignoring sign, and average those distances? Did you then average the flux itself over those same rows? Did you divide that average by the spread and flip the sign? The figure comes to -117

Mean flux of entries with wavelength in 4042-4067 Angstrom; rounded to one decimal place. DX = 1.7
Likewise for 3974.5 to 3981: 1.5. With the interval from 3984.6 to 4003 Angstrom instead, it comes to 1.7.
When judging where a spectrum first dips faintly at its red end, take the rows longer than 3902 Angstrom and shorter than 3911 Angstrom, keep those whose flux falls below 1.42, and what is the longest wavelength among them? 3908.73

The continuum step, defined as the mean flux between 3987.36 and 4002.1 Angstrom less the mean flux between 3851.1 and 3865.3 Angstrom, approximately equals 0.41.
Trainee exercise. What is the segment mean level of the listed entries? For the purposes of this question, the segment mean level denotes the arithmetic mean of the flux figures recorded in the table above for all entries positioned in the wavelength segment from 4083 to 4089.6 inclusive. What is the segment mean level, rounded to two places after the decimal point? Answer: 1.78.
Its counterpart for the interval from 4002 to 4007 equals 1.62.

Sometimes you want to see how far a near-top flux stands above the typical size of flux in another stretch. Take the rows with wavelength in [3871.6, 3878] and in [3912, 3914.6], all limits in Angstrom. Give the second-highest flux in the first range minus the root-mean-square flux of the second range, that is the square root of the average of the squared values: -0.2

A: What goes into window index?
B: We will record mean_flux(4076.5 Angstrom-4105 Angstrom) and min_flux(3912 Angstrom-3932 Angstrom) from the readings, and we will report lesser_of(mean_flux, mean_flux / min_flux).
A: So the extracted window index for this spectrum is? 1.6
